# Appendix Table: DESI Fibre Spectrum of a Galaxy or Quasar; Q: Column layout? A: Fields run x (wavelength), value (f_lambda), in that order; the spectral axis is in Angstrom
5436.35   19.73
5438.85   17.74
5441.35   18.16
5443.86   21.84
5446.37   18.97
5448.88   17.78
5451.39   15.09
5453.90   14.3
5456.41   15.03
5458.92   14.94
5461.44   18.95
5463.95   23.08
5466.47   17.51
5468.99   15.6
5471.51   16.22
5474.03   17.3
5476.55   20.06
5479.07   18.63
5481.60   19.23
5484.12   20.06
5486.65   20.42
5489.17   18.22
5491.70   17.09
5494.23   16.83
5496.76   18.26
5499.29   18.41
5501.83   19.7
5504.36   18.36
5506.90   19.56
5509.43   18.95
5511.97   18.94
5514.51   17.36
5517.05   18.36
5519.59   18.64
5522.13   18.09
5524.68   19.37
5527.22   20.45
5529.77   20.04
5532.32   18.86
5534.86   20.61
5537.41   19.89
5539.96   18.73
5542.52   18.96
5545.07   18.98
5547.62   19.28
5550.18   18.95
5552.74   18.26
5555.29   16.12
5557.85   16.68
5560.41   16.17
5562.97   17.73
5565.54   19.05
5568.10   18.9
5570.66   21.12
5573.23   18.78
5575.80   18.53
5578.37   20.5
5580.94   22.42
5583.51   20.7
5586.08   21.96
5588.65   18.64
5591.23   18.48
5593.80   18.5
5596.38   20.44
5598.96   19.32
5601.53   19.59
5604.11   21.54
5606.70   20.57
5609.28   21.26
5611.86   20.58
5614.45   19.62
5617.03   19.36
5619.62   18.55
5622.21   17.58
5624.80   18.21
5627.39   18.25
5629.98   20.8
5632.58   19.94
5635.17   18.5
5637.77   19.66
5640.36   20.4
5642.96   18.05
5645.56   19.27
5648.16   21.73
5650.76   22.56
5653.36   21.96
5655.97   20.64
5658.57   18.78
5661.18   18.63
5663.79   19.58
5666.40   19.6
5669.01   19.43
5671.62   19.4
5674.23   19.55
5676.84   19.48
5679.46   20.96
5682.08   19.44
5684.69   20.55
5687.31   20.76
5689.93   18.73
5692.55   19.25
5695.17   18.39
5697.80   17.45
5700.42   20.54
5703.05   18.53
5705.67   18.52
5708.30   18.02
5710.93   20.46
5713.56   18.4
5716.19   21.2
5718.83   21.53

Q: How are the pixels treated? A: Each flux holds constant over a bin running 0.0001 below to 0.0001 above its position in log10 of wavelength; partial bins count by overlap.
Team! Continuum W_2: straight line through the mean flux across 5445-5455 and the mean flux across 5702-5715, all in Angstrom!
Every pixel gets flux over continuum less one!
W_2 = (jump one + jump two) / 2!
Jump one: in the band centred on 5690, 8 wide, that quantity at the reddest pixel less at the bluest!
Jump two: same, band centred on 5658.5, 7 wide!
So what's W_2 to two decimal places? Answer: -0.10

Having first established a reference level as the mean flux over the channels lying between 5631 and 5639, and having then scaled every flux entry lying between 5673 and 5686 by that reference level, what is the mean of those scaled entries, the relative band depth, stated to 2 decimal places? 1.03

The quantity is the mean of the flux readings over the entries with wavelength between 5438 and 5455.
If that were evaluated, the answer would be 17.7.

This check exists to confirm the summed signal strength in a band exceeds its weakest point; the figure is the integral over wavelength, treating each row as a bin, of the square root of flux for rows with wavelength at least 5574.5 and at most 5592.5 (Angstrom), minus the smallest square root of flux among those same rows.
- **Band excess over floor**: 76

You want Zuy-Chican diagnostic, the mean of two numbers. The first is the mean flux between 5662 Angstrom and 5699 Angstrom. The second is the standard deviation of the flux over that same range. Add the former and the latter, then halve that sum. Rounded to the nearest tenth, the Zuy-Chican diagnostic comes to 10.2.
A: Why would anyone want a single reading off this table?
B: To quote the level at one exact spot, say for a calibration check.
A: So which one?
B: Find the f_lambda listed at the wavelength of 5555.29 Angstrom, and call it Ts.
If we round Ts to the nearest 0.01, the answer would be 16.12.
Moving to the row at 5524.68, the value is 19.37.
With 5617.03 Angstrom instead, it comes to 19.36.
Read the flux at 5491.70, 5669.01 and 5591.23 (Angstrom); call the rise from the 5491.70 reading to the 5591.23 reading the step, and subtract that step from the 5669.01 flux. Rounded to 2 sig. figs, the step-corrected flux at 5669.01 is 18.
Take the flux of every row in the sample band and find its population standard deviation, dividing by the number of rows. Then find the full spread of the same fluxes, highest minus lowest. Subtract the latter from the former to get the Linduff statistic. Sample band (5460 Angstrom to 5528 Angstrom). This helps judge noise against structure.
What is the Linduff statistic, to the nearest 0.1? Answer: -6.0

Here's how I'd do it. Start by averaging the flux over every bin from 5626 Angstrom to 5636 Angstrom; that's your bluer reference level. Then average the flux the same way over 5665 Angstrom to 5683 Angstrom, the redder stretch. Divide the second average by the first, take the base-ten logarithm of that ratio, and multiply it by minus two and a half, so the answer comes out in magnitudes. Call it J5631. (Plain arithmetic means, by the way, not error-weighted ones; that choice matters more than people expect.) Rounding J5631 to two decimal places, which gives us -0.02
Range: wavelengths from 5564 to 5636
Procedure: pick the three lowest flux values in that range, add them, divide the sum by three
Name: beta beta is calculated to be 18.0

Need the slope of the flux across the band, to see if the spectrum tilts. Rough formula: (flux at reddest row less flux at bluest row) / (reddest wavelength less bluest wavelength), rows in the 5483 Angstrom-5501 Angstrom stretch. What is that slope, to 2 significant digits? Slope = -0.11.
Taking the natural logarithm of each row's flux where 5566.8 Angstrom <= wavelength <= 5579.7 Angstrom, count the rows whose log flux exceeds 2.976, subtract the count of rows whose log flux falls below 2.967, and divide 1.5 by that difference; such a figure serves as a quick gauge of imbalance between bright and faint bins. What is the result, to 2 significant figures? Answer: -1.5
